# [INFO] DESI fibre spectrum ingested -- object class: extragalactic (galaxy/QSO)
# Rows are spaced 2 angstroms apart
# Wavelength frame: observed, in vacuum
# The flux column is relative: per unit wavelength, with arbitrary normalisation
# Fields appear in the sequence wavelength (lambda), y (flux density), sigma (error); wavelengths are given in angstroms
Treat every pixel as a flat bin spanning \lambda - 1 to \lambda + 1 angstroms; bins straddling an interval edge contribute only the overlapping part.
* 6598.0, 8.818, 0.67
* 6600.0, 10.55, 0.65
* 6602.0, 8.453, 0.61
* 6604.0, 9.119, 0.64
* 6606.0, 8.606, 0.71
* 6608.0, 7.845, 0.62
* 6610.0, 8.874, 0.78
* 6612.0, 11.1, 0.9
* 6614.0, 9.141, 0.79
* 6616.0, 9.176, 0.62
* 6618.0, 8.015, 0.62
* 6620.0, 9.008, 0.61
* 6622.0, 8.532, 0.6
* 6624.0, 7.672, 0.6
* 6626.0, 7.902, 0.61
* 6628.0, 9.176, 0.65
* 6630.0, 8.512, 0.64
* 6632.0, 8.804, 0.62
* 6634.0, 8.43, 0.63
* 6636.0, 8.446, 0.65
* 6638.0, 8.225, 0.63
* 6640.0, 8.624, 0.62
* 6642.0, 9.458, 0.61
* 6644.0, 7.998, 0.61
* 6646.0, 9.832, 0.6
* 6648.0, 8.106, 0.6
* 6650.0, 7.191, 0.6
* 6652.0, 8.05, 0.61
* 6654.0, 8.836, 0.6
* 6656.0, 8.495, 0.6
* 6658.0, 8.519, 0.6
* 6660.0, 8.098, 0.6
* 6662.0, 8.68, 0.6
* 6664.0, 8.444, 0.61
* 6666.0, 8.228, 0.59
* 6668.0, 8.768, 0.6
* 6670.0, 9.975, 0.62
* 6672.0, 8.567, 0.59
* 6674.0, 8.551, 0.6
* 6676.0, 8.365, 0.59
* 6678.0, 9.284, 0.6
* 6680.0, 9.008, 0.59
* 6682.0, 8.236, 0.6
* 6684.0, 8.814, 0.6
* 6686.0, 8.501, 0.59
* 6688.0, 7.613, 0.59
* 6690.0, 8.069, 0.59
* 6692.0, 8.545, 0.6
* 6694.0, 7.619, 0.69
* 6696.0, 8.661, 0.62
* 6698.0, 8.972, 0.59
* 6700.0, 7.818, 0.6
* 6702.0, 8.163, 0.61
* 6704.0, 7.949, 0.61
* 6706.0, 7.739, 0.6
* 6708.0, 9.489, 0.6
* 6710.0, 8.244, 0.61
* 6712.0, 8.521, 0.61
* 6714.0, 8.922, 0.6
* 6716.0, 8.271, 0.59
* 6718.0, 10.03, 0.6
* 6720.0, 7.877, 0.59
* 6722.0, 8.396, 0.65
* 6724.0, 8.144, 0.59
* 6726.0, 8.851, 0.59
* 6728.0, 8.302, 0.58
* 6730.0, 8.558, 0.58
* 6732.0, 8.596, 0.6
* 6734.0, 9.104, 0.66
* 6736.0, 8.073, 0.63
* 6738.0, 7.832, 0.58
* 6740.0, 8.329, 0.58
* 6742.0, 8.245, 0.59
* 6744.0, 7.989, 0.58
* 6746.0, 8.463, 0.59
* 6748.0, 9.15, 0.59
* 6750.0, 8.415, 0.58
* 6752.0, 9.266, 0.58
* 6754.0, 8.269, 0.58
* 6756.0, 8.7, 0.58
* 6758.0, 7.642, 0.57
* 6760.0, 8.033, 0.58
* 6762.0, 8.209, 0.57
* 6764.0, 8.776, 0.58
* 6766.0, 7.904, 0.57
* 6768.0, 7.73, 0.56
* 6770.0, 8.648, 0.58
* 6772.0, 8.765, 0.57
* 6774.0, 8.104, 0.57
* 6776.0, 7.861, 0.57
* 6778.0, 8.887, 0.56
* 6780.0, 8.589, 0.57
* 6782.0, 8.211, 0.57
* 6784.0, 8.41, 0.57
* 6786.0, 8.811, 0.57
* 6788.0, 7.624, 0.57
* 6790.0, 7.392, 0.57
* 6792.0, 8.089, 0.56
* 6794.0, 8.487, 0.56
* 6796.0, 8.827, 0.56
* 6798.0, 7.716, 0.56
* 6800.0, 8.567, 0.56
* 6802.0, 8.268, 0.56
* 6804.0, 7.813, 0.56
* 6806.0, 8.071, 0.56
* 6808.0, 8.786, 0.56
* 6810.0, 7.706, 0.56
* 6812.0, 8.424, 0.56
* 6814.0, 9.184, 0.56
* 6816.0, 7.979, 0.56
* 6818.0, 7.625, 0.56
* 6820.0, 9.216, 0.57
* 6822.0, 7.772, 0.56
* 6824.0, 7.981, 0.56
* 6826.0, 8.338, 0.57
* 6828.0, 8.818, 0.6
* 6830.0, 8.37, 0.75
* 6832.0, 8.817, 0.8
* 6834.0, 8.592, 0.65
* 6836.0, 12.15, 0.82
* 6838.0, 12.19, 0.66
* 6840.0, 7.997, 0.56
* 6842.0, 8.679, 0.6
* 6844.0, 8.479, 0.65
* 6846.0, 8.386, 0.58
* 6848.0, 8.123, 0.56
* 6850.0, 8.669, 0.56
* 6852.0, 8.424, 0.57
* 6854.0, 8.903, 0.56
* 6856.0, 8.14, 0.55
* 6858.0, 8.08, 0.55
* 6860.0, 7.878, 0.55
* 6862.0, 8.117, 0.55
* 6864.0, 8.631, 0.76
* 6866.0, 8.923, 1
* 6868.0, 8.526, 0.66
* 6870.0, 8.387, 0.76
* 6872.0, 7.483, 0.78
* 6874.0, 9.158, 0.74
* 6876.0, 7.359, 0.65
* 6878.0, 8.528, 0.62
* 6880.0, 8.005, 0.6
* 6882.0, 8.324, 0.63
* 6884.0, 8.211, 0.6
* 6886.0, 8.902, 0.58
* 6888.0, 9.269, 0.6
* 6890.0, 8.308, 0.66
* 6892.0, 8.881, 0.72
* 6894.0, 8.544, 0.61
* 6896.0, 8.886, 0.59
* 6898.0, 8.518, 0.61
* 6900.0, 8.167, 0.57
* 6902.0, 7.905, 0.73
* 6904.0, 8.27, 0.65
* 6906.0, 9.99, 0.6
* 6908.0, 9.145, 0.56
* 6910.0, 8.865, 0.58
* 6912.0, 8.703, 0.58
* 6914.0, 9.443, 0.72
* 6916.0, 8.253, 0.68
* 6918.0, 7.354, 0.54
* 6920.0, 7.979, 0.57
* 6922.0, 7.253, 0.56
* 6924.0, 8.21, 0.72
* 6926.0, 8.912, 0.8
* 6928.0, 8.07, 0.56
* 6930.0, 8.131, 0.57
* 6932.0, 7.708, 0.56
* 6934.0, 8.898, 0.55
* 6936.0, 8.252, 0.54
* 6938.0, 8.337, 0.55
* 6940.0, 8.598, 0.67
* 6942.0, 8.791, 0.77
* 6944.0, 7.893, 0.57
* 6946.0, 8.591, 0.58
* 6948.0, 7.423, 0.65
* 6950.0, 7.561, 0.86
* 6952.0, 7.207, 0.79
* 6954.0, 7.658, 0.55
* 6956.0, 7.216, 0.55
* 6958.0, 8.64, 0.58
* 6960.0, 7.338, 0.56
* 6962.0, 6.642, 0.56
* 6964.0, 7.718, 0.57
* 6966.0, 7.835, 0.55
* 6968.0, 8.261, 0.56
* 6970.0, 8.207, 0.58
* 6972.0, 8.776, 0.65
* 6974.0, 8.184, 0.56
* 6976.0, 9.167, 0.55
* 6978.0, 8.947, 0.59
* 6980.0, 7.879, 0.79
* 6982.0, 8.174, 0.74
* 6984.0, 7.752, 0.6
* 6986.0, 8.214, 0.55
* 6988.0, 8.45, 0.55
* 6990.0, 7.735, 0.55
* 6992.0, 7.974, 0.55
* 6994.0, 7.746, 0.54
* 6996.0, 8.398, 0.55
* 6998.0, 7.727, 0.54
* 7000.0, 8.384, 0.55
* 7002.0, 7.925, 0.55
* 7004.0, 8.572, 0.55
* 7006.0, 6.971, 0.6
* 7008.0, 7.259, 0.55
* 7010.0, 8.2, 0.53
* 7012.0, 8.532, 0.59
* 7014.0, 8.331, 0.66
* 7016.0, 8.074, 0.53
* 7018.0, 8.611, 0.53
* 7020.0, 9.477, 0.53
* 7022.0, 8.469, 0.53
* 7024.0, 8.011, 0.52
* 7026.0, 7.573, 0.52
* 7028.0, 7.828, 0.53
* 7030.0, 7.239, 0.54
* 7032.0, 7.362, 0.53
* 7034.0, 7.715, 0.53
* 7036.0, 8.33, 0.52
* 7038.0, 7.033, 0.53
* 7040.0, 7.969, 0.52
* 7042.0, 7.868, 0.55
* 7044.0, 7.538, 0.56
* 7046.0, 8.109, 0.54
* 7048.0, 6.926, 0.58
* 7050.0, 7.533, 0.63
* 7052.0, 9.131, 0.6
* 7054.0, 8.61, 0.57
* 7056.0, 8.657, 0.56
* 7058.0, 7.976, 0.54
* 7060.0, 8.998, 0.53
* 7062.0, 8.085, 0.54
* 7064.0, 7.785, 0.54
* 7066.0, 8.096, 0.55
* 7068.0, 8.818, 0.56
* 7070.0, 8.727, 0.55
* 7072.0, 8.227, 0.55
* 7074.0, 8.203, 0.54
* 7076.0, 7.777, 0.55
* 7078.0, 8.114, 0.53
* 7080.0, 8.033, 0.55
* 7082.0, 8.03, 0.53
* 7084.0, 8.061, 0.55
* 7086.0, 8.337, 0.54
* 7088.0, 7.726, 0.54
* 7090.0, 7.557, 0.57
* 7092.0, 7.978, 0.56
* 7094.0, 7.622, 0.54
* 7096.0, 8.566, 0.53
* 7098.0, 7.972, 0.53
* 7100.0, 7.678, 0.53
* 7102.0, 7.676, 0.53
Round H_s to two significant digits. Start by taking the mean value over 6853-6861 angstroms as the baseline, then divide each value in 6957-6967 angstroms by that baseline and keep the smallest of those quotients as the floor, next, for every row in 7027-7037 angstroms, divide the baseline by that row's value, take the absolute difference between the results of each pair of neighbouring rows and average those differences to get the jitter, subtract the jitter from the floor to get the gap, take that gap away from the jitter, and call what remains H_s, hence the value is -0.69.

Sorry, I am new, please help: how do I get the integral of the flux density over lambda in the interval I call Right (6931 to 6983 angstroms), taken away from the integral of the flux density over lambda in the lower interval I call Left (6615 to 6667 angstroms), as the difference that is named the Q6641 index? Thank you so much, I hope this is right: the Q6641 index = 21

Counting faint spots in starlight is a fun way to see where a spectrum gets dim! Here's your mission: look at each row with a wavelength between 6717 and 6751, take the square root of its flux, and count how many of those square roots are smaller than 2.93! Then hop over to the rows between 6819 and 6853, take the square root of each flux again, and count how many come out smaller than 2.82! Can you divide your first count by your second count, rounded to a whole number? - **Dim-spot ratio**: 12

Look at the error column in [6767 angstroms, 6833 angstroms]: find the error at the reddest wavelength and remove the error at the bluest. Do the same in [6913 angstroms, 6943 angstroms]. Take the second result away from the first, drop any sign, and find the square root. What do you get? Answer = 0.44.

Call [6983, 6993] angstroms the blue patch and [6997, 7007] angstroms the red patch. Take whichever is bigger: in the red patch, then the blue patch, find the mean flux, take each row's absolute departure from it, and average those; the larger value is 0.45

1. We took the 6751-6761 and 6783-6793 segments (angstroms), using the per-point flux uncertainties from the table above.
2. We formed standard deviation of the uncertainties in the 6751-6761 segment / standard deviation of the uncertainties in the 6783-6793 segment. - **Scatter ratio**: 1.0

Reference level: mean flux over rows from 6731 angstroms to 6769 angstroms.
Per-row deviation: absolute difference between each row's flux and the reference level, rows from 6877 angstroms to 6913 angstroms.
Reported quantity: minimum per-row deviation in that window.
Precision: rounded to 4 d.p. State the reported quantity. 0.0299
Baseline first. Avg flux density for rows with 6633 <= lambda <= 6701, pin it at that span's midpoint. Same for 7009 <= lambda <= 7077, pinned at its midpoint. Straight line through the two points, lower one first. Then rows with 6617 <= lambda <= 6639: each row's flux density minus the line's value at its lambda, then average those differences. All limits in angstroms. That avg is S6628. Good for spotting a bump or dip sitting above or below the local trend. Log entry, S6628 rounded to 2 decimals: -0.11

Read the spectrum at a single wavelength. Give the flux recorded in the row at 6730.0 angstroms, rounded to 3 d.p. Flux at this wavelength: 8.558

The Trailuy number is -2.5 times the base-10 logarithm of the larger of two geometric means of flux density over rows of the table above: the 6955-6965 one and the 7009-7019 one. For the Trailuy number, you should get -2.30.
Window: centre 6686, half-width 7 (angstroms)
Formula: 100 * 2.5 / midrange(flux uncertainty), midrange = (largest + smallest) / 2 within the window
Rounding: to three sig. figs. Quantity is 420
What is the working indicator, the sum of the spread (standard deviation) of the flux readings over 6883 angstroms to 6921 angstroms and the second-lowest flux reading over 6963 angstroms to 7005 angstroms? 8.3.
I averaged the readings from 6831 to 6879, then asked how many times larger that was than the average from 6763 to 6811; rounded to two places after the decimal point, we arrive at 1.05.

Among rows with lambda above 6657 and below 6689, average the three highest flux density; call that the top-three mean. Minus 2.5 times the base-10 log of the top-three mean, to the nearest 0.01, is -2.44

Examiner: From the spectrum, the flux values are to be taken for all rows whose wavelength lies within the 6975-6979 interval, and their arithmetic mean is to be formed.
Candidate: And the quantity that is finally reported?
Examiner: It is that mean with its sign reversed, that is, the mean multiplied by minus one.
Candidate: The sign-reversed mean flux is -9.1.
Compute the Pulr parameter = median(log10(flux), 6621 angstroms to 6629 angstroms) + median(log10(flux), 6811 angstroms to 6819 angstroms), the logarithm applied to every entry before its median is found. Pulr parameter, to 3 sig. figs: 1.83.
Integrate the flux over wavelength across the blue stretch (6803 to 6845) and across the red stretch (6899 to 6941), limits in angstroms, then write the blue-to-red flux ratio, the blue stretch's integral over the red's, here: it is 1.04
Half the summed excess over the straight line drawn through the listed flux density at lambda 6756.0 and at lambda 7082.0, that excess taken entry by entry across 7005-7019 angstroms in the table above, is -0.6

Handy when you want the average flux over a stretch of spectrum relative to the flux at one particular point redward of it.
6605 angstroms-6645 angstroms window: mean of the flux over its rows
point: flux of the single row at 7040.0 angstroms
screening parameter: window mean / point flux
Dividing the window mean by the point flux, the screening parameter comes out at 1.089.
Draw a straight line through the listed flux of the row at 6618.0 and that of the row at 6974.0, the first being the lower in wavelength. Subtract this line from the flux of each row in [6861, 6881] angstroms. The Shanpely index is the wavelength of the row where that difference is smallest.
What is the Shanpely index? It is 6876.0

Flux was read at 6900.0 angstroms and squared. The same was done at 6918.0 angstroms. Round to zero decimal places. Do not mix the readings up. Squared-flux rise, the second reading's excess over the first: -13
